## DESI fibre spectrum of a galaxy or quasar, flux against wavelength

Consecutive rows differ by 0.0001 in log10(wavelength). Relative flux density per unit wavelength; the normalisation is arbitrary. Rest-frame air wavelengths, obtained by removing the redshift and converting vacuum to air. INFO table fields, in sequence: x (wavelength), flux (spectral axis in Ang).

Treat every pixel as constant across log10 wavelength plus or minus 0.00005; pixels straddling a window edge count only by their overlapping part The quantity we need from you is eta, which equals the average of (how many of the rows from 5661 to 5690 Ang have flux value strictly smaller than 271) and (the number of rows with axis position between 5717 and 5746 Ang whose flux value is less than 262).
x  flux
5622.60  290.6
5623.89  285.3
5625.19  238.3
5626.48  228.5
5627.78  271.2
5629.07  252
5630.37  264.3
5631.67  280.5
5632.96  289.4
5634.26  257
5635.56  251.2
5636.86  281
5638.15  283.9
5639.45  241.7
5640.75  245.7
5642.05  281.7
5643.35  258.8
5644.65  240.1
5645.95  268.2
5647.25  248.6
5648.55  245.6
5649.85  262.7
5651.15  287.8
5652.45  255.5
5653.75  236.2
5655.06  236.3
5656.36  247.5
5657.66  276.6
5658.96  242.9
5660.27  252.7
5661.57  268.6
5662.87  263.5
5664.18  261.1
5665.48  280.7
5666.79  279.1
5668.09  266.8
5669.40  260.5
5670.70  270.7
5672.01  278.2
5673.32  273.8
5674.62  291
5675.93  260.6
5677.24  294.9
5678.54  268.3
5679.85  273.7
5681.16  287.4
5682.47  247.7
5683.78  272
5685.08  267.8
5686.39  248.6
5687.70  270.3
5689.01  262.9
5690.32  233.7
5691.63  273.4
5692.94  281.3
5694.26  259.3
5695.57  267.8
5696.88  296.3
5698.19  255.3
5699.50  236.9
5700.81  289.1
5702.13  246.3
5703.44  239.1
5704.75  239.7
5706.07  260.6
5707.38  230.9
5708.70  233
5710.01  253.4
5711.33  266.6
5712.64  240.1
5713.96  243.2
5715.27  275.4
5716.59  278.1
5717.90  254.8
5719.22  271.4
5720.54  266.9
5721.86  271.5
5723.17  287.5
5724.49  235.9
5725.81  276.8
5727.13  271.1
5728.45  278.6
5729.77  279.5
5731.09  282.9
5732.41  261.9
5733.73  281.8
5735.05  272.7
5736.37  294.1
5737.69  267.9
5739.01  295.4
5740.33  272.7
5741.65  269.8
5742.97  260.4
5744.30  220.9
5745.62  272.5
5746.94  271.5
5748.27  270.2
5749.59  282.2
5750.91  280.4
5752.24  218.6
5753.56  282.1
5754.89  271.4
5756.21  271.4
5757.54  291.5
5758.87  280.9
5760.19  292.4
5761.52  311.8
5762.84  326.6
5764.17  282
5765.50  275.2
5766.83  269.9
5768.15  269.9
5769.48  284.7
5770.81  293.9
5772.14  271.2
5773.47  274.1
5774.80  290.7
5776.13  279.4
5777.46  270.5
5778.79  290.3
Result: 9.0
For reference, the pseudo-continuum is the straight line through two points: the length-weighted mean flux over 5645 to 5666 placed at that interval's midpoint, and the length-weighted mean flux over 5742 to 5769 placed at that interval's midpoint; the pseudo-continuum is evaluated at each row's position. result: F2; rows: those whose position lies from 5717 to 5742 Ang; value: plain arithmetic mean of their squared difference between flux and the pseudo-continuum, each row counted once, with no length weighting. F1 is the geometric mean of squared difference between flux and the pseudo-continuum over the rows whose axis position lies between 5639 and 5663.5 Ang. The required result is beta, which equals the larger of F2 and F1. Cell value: 172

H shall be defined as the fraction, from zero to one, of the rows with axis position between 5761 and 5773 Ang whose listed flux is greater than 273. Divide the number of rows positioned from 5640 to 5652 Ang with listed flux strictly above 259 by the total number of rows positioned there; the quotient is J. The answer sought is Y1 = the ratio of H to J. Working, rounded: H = 0.67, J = 0.44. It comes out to 1.5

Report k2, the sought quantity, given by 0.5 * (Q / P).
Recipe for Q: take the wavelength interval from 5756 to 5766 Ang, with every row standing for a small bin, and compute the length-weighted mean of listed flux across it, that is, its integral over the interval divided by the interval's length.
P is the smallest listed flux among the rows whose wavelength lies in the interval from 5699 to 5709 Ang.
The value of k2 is 0.633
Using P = 230.9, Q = 293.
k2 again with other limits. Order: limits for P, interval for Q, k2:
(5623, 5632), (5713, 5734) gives 0.589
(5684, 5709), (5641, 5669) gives 0.563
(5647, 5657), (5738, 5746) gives 0.561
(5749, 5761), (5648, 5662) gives 0.585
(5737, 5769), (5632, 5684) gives 0.606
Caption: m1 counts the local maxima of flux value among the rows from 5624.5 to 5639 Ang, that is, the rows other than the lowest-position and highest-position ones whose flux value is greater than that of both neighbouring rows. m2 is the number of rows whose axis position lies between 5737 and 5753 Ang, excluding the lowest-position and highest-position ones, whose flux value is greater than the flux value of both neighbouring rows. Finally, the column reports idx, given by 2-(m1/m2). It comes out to 1.3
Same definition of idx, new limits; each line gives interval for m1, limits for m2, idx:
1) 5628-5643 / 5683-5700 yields 1.3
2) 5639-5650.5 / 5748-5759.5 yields 1.3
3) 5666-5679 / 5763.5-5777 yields 0.5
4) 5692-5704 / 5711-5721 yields 1.0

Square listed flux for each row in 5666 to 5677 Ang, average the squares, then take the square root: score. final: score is 273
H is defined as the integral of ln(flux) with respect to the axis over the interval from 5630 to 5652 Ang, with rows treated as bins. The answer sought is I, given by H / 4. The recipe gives 30.7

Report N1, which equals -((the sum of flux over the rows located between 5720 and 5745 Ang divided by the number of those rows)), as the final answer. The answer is -271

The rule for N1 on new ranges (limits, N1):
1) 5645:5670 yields -260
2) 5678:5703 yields -265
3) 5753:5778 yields -284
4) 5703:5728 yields -258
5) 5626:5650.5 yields -261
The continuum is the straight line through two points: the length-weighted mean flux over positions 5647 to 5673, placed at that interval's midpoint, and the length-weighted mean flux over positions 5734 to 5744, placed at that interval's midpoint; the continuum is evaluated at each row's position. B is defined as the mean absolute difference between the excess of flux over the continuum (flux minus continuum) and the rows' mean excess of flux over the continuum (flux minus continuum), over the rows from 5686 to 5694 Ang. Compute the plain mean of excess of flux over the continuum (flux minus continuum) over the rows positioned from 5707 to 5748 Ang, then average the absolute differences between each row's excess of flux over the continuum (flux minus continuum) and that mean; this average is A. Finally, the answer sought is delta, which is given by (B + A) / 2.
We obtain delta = 13.7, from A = 13.8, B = 13.6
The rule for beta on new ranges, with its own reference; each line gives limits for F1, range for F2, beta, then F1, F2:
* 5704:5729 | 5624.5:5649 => 330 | 74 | 330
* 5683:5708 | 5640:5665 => 216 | 135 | 216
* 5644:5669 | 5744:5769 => 556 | 99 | 556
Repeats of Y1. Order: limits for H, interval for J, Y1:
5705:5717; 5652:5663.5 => 0.7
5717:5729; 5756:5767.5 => 0.3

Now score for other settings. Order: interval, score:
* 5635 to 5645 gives 261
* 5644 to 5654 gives 256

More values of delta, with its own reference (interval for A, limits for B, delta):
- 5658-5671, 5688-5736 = 11.6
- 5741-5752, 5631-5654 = 14.1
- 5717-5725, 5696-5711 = 14.8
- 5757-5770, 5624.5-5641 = 15.3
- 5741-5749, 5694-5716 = 14.6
